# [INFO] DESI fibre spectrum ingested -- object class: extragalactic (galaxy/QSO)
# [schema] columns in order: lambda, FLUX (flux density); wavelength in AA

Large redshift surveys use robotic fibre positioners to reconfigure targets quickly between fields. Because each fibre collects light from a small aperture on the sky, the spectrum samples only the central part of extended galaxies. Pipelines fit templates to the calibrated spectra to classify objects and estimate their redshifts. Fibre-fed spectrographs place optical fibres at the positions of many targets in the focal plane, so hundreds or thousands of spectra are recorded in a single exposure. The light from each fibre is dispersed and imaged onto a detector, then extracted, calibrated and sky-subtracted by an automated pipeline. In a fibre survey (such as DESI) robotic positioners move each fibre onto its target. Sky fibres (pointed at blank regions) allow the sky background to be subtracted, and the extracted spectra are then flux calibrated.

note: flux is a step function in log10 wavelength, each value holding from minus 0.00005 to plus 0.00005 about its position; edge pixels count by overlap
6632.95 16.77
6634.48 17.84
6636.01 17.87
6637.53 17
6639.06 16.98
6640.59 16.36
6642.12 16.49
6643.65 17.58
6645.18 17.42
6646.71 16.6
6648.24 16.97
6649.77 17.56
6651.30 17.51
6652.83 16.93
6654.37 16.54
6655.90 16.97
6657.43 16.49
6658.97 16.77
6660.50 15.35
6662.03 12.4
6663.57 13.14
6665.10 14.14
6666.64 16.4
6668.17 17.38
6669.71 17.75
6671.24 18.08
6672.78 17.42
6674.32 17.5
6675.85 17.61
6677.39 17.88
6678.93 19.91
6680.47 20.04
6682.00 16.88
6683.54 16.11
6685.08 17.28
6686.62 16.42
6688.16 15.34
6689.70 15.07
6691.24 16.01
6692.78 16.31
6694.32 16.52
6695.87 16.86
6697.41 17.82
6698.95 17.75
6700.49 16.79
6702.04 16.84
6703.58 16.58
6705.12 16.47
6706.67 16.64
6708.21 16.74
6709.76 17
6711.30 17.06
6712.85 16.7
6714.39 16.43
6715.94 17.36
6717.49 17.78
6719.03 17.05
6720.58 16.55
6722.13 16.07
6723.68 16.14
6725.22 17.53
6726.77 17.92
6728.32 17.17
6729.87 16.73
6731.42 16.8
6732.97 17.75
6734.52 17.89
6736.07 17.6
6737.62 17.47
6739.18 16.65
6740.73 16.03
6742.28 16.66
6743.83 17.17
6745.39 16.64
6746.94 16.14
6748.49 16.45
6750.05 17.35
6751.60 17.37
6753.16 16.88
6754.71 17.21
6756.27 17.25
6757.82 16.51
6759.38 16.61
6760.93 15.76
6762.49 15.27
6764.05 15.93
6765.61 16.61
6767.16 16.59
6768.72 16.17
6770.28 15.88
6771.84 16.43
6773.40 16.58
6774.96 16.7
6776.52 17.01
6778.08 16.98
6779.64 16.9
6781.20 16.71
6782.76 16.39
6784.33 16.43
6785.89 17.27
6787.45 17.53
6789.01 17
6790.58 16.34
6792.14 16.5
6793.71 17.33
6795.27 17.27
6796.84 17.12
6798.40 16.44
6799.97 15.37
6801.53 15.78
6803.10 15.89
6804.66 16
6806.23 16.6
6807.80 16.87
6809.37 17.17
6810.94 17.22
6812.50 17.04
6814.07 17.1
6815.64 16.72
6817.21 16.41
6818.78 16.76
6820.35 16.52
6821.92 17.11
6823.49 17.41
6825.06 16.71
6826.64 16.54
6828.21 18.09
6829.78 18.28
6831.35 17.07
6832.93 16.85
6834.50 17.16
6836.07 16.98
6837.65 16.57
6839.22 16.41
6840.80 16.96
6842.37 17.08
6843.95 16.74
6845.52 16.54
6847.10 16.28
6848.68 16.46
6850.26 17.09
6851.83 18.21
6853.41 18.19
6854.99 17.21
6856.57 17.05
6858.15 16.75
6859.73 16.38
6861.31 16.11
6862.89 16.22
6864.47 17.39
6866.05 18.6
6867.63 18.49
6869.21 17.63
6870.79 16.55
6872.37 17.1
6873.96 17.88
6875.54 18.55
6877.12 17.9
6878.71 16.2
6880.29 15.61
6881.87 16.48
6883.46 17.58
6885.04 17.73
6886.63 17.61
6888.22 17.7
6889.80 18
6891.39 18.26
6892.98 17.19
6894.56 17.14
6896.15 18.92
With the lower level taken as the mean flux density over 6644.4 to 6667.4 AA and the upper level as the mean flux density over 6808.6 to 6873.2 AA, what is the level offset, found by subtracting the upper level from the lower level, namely -1.0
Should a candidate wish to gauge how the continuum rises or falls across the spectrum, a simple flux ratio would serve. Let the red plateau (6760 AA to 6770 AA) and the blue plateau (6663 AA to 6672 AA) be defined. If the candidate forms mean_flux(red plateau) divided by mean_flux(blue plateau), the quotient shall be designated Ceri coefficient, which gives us 0.99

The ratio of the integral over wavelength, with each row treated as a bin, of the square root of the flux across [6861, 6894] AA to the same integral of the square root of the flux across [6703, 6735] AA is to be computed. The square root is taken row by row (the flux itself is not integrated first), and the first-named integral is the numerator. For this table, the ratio 1.04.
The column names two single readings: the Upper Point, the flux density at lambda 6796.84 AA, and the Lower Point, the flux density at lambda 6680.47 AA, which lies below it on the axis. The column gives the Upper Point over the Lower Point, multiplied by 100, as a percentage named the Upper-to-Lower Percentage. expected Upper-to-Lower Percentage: 85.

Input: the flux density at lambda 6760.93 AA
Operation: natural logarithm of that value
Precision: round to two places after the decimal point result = 2.76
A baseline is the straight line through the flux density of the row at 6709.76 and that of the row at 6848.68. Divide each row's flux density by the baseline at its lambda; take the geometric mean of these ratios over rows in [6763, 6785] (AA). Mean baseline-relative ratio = 0.986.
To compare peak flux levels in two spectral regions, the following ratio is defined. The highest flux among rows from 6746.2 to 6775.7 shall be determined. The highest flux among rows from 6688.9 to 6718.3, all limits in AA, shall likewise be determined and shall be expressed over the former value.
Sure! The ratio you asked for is 1.03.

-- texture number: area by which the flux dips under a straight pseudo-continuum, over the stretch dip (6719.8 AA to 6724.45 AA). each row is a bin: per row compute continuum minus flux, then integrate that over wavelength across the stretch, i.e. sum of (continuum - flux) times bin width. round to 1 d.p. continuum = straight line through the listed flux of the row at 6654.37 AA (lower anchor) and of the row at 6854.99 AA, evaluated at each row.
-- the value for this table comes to 2.4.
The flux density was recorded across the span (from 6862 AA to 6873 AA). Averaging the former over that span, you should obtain 17.4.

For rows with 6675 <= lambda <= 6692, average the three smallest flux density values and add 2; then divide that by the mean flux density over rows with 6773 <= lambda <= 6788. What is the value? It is 1.04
